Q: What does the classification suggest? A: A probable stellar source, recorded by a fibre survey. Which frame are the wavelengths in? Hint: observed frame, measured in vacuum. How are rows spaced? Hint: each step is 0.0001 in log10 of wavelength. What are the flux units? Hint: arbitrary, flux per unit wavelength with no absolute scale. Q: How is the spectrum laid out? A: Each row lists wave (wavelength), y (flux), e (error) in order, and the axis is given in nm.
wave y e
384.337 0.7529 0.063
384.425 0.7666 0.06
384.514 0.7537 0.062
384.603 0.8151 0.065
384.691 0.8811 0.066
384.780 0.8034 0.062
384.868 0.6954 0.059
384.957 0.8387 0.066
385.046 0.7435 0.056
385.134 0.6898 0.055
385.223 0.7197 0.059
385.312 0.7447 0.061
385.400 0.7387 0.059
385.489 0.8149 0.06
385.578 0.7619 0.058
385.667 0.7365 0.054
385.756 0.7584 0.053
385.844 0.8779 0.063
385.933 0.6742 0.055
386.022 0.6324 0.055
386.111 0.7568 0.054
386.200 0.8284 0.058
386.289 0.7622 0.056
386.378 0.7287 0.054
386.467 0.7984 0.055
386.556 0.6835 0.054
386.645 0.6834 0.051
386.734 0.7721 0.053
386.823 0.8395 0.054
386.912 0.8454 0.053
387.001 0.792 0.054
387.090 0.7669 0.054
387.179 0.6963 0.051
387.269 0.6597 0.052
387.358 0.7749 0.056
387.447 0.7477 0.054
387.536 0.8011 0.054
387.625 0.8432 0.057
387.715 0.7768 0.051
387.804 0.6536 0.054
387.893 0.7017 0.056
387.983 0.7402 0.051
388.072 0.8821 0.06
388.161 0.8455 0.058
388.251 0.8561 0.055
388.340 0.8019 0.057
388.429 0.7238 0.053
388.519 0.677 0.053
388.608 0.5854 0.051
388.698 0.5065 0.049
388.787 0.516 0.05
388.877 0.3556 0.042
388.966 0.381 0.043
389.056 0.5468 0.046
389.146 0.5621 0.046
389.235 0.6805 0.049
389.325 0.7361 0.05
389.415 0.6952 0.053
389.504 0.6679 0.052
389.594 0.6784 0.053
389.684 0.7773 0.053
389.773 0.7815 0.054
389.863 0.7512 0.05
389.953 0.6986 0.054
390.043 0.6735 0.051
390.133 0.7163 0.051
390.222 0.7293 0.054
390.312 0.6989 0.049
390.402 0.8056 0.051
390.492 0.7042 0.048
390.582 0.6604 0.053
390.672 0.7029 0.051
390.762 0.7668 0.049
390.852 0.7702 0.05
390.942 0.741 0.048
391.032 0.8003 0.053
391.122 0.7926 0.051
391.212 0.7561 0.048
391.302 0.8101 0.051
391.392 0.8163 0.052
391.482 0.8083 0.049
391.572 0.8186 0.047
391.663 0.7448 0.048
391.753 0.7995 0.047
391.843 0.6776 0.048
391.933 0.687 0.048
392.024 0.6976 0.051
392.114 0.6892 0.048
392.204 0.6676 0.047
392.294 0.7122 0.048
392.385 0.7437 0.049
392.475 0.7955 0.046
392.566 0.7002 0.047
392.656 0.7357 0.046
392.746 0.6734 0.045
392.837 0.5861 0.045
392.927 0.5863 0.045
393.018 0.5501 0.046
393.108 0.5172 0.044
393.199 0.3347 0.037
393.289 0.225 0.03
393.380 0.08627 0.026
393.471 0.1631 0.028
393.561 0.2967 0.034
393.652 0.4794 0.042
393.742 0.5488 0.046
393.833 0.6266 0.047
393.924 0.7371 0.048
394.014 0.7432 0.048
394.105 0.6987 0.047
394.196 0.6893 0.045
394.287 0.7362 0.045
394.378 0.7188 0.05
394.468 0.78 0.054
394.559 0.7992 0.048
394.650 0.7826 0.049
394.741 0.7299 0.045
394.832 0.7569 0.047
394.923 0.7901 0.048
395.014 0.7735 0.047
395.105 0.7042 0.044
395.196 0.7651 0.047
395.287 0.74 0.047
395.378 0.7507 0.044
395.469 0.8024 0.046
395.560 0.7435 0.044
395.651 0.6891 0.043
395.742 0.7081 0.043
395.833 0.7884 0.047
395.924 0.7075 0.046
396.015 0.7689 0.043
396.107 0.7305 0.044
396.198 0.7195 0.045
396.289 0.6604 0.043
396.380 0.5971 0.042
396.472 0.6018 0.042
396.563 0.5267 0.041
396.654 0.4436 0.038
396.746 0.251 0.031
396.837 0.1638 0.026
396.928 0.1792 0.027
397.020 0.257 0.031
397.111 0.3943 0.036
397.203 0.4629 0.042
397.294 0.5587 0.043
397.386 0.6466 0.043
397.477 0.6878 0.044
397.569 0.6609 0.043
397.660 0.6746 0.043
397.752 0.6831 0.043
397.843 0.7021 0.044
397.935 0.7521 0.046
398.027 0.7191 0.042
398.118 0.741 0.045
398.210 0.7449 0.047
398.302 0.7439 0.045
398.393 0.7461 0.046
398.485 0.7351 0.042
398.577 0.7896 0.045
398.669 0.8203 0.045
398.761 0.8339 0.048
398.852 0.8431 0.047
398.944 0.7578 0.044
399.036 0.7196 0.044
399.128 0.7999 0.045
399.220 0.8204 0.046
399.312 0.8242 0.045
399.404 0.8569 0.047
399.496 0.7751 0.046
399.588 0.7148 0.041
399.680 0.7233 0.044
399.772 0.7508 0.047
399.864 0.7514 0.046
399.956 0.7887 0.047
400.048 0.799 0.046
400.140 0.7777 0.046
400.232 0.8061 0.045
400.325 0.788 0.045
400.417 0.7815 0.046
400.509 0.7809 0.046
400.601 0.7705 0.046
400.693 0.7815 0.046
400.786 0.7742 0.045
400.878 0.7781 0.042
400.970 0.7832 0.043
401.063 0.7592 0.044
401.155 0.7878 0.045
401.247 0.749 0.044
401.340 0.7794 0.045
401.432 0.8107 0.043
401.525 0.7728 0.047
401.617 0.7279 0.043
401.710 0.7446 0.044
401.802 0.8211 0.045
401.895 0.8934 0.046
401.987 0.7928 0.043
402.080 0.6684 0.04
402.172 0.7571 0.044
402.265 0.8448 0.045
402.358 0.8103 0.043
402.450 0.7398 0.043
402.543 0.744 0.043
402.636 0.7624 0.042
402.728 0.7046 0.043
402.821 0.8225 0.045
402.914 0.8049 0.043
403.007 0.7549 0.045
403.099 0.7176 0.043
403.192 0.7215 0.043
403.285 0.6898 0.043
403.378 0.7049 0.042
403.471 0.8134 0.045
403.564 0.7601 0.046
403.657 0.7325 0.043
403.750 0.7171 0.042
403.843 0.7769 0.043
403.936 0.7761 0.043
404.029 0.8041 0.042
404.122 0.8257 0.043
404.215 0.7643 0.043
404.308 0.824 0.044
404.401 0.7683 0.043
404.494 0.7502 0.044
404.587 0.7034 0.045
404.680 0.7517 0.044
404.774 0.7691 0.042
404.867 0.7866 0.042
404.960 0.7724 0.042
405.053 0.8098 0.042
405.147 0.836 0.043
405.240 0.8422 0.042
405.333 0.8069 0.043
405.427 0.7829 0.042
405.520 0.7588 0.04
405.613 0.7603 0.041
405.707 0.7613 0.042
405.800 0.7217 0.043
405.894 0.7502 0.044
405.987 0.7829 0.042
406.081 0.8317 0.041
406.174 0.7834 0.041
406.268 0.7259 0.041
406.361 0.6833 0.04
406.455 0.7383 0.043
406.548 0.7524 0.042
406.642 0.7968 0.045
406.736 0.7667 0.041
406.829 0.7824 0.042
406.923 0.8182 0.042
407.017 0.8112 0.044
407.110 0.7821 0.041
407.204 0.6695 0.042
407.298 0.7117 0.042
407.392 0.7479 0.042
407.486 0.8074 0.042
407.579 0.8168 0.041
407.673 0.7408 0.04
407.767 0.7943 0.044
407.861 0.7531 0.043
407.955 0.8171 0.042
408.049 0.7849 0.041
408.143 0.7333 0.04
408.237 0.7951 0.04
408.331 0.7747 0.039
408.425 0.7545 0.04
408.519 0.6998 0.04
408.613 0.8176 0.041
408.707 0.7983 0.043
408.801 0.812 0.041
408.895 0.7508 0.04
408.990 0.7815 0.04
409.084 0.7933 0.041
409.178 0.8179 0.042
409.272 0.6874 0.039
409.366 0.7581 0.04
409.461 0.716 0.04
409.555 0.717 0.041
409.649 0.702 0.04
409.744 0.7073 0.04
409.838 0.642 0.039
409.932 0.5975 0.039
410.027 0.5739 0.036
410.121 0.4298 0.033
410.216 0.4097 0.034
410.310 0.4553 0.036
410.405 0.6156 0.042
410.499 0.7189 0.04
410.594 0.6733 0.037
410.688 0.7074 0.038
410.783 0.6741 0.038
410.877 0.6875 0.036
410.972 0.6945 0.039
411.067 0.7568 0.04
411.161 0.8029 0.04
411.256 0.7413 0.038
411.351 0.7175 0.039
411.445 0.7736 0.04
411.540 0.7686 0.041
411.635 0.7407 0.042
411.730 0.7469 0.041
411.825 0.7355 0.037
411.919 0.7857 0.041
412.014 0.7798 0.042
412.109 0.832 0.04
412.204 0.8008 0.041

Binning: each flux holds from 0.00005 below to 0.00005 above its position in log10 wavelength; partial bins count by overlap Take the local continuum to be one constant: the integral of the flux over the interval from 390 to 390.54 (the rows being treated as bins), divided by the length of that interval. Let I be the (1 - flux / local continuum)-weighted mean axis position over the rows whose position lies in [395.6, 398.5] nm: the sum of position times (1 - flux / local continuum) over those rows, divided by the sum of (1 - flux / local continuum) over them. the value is 396.89 nm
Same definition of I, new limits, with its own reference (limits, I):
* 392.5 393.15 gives 392.97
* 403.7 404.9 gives 404.28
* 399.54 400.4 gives 400.10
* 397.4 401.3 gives 399.91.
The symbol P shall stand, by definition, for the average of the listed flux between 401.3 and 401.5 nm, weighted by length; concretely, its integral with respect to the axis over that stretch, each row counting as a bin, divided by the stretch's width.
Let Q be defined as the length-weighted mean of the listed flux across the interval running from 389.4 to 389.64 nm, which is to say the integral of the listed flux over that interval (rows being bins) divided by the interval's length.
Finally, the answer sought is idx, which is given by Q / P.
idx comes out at 0.86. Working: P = 0.793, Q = 0.679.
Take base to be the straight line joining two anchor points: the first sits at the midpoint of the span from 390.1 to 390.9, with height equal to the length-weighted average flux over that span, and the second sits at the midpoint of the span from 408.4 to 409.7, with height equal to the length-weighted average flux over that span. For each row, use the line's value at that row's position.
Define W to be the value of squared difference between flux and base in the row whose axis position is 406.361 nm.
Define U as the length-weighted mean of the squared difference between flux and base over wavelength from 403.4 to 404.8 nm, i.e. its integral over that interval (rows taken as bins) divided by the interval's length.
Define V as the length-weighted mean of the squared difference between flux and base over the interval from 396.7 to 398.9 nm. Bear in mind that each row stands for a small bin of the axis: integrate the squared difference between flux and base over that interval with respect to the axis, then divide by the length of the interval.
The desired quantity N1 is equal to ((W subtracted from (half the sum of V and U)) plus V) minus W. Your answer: 0.078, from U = 0.0016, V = 0.058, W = 0.0049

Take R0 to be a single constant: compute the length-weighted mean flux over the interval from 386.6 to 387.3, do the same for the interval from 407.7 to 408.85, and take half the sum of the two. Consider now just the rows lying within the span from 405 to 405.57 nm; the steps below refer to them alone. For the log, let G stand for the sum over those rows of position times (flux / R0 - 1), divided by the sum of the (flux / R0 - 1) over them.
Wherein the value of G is 405.20 nm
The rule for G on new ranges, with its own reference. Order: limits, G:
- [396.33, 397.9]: 396.96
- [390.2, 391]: 390.53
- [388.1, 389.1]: 388.90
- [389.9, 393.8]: 392.96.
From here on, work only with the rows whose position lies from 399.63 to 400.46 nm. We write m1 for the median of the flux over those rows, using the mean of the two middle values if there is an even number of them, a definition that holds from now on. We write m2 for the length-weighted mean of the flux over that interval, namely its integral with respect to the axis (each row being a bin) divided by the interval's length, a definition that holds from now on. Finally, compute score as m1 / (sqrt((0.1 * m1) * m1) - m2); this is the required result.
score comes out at -1.48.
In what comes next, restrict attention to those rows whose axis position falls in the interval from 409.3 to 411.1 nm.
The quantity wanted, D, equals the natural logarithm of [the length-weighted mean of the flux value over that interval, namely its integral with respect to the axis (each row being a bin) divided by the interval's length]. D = -0.441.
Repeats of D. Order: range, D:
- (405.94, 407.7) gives -0.266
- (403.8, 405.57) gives -0.242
